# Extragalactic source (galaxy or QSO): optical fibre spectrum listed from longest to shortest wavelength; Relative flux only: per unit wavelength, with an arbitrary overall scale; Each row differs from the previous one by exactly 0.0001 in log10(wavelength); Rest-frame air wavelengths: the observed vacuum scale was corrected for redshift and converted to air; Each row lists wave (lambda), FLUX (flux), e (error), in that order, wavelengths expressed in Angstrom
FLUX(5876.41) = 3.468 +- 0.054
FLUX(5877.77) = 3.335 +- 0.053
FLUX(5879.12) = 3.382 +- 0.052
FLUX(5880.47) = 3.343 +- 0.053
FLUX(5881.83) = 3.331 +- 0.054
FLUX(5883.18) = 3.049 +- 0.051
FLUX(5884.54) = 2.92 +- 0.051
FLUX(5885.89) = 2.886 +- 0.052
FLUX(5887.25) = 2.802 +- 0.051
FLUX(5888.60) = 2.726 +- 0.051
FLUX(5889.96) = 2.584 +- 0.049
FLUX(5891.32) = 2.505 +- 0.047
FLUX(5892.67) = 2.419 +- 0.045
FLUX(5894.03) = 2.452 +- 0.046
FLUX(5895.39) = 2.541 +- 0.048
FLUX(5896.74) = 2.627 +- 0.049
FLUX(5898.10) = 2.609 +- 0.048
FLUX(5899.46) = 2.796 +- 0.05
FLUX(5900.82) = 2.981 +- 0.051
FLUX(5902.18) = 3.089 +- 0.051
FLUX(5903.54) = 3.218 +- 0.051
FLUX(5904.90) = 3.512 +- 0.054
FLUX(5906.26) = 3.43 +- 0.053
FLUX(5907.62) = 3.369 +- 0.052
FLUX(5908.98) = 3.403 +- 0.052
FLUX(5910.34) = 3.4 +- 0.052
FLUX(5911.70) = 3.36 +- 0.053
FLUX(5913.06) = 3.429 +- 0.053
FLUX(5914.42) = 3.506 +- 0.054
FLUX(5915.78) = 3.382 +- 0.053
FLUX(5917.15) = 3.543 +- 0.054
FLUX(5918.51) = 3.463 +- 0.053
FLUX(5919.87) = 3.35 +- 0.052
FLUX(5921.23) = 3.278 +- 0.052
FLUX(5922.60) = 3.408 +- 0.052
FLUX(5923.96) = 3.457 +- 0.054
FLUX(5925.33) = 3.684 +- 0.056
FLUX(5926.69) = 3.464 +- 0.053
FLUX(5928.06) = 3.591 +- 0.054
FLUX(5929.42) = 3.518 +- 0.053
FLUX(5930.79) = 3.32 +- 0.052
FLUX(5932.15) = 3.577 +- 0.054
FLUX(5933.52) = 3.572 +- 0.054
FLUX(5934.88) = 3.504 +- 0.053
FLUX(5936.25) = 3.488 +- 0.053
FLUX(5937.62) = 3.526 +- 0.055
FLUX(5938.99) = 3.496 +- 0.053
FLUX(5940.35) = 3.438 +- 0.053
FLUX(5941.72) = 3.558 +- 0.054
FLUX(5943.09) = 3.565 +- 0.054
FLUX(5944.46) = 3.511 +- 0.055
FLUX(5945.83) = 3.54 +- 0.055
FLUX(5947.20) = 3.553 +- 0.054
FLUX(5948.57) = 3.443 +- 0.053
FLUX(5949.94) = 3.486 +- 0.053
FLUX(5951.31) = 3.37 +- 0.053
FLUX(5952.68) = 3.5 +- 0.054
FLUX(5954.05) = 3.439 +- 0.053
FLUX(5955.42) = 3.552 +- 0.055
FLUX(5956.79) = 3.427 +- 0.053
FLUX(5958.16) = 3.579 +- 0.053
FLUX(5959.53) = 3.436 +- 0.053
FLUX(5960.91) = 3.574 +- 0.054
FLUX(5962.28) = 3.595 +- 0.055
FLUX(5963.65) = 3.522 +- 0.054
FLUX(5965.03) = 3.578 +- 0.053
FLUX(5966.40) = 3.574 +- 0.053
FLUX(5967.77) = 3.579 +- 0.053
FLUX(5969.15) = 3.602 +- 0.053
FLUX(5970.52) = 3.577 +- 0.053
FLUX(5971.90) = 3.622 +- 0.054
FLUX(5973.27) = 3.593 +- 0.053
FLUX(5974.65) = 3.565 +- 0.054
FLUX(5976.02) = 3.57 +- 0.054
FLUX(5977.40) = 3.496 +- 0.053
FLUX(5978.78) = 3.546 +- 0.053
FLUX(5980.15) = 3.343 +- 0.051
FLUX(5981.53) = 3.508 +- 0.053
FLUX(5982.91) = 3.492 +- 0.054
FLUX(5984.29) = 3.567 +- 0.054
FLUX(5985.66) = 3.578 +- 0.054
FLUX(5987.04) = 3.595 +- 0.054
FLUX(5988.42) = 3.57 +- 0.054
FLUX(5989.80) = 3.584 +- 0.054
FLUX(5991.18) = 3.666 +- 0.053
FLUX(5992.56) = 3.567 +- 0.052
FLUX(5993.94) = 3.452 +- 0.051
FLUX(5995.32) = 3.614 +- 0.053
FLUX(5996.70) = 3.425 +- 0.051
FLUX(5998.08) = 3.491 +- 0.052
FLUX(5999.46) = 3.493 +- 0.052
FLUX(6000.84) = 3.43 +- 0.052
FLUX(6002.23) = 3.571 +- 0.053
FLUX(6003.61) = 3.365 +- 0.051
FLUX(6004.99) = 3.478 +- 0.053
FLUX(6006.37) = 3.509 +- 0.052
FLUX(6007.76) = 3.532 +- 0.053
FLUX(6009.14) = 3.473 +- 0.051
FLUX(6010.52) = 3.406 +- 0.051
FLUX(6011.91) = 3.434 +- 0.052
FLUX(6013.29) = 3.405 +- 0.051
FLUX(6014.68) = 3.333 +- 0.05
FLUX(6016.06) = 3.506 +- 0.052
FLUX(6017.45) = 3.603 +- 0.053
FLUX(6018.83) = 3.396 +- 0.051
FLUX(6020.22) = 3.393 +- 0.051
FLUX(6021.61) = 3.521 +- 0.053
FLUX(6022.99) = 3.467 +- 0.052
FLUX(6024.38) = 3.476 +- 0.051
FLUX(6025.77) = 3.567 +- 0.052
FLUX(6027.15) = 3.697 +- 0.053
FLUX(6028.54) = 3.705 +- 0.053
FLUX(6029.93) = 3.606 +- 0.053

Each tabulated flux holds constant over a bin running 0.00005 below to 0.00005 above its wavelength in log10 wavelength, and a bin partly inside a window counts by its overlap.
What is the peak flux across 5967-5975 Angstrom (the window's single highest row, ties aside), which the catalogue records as 3.622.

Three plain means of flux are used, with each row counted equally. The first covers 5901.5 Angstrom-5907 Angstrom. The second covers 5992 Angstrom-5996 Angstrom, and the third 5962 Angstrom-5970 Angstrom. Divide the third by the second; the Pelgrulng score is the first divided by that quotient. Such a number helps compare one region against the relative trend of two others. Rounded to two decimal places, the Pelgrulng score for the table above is 3.28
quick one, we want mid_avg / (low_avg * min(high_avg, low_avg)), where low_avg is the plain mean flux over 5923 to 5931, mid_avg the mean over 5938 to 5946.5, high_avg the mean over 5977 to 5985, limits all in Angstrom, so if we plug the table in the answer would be 0.287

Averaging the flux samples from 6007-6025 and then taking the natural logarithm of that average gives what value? 1.24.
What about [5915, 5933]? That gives 1.24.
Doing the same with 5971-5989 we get 1.26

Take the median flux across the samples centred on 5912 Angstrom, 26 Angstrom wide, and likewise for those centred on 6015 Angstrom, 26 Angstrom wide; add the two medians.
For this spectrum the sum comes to 6.88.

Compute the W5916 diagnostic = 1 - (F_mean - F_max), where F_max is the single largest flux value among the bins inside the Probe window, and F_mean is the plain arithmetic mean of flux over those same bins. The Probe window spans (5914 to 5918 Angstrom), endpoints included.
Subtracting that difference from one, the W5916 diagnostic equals 1.07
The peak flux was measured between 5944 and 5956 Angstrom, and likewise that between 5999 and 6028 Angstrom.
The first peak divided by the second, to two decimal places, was 0.96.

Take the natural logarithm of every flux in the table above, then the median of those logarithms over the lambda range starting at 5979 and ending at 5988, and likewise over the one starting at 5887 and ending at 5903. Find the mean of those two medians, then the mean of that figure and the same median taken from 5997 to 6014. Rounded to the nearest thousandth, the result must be 1.179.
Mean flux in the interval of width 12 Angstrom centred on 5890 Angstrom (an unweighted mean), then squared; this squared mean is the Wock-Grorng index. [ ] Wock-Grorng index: 7.0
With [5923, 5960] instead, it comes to 12.3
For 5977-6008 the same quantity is 12.4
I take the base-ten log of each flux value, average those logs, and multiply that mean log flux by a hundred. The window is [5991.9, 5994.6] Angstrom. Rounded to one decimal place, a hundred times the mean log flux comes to 54.5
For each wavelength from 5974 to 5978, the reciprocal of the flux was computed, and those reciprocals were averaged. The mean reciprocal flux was 0.282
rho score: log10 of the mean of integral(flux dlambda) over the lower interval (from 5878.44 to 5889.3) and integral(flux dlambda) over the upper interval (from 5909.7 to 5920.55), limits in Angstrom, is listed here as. 1.55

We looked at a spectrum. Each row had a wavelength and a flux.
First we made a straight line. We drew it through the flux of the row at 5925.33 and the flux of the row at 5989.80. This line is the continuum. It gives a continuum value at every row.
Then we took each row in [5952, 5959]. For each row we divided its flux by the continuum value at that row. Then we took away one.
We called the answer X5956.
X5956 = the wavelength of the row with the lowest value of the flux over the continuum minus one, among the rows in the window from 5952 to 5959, 5956.79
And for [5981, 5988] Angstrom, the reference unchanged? 5982.91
